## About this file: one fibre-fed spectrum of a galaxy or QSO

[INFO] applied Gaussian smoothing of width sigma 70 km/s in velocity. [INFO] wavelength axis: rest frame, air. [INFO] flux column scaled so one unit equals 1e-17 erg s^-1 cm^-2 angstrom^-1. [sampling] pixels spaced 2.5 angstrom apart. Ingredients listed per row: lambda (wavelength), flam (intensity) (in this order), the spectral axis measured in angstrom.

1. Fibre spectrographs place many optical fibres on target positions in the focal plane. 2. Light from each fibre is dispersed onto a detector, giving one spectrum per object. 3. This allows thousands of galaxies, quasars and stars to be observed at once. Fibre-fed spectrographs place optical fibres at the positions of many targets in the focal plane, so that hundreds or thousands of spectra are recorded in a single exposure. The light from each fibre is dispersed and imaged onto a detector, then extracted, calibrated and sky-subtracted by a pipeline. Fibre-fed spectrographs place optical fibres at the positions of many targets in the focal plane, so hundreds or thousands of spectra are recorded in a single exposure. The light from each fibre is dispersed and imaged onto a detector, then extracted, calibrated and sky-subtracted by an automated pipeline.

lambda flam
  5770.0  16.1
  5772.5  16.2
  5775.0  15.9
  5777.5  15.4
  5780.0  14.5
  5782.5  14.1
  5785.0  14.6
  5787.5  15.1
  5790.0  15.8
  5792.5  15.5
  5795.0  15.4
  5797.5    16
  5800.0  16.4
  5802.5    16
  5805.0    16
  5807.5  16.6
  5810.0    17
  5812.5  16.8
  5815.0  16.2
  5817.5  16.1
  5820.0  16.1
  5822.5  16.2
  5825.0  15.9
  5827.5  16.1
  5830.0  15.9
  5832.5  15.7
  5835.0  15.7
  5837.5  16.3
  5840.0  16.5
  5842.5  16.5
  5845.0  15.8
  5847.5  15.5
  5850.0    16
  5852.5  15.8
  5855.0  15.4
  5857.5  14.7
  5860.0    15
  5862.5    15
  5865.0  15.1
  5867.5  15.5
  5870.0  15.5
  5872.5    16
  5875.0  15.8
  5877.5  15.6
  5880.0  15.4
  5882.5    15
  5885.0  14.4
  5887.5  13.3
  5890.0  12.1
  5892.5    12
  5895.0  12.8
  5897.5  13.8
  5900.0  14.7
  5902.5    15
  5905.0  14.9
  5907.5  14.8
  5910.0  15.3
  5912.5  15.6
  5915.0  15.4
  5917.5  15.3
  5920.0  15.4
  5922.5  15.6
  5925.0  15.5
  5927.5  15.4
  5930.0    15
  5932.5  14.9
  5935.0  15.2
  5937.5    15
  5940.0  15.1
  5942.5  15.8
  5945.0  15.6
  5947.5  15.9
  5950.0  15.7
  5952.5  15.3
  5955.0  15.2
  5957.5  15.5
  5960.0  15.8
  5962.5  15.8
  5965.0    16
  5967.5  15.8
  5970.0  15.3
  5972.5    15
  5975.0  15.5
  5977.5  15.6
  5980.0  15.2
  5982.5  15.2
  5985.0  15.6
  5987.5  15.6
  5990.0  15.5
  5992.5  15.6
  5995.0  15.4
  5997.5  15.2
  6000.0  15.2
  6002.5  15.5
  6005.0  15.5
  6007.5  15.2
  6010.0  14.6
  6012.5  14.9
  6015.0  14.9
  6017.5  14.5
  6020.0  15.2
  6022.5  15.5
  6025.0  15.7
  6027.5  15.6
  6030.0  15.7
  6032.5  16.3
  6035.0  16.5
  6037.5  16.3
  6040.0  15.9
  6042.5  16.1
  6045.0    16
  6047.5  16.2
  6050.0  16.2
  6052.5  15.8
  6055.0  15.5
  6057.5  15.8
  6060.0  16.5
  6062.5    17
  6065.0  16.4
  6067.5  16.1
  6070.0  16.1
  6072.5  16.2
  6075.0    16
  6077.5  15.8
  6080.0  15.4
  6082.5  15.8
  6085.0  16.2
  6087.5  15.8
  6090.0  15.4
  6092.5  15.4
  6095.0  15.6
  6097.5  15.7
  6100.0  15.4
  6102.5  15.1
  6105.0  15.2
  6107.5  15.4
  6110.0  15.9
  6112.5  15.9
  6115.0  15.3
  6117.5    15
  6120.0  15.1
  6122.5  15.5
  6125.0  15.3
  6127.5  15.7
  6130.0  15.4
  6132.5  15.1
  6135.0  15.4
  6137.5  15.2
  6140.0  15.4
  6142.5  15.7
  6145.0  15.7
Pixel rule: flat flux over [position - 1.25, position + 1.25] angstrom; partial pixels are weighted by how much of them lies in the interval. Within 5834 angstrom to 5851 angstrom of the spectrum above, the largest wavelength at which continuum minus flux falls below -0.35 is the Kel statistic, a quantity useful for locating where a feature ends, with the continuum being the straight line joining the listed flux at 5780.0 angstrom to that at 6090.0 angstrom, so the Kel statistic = 5850.0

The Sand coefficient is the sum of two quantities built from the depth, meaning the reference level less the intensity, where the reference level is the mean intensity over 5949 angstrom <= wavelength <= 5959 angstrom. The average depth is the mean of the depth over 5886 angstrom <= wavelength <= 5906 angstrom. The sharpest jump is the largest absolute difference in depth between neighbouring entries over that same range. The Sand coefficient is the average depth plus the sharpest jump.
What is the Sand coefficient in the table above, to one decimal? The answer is 3.1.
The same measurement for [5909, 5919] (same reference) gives 0.3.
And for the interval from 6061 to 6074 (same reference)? -0.3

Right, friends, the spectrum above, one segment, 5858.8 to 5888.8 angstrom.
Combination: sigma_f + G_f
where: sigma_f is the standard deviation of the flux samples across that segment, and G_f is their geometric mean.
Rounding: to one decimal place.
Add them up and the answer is 15.8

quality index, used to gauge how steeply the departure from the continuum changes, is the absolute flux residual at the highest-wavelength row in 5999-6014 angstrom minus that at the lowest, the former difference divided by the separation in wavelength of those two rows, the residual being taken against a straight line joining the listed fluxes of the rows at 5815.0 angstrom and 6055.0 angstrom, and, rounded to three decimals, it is 0.021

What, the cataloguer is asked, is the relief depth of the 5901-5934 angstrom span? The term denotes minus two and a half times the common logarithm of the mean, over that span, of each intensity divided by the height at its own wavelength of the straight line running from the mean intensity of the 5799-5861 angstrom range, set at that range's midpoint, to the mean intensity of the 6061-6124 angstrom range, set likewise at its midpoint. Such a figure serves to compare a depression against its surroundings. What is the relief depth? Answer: 0.047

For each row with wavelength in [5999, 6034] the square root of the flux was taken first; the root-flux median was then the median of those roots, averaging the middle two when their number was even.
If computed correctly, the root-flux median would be 3.92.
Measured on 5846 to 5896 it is 3.91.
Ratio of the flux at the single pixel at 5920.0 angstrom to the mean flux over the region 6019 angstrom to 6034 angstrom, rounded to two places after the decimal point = 0.98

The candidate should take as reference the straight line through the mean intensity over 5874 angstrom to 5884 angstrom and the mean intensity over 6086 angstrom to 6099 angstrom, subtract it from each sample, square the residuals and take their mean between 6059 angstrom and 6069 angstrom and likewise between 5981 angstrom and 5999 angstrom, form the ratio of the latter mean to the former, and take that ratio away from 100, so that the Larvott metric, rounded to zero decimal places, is 100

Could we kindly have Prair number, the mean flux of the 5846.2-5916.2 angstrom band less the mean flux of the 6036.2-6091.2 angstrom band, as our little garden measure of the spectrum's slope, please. -1.2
